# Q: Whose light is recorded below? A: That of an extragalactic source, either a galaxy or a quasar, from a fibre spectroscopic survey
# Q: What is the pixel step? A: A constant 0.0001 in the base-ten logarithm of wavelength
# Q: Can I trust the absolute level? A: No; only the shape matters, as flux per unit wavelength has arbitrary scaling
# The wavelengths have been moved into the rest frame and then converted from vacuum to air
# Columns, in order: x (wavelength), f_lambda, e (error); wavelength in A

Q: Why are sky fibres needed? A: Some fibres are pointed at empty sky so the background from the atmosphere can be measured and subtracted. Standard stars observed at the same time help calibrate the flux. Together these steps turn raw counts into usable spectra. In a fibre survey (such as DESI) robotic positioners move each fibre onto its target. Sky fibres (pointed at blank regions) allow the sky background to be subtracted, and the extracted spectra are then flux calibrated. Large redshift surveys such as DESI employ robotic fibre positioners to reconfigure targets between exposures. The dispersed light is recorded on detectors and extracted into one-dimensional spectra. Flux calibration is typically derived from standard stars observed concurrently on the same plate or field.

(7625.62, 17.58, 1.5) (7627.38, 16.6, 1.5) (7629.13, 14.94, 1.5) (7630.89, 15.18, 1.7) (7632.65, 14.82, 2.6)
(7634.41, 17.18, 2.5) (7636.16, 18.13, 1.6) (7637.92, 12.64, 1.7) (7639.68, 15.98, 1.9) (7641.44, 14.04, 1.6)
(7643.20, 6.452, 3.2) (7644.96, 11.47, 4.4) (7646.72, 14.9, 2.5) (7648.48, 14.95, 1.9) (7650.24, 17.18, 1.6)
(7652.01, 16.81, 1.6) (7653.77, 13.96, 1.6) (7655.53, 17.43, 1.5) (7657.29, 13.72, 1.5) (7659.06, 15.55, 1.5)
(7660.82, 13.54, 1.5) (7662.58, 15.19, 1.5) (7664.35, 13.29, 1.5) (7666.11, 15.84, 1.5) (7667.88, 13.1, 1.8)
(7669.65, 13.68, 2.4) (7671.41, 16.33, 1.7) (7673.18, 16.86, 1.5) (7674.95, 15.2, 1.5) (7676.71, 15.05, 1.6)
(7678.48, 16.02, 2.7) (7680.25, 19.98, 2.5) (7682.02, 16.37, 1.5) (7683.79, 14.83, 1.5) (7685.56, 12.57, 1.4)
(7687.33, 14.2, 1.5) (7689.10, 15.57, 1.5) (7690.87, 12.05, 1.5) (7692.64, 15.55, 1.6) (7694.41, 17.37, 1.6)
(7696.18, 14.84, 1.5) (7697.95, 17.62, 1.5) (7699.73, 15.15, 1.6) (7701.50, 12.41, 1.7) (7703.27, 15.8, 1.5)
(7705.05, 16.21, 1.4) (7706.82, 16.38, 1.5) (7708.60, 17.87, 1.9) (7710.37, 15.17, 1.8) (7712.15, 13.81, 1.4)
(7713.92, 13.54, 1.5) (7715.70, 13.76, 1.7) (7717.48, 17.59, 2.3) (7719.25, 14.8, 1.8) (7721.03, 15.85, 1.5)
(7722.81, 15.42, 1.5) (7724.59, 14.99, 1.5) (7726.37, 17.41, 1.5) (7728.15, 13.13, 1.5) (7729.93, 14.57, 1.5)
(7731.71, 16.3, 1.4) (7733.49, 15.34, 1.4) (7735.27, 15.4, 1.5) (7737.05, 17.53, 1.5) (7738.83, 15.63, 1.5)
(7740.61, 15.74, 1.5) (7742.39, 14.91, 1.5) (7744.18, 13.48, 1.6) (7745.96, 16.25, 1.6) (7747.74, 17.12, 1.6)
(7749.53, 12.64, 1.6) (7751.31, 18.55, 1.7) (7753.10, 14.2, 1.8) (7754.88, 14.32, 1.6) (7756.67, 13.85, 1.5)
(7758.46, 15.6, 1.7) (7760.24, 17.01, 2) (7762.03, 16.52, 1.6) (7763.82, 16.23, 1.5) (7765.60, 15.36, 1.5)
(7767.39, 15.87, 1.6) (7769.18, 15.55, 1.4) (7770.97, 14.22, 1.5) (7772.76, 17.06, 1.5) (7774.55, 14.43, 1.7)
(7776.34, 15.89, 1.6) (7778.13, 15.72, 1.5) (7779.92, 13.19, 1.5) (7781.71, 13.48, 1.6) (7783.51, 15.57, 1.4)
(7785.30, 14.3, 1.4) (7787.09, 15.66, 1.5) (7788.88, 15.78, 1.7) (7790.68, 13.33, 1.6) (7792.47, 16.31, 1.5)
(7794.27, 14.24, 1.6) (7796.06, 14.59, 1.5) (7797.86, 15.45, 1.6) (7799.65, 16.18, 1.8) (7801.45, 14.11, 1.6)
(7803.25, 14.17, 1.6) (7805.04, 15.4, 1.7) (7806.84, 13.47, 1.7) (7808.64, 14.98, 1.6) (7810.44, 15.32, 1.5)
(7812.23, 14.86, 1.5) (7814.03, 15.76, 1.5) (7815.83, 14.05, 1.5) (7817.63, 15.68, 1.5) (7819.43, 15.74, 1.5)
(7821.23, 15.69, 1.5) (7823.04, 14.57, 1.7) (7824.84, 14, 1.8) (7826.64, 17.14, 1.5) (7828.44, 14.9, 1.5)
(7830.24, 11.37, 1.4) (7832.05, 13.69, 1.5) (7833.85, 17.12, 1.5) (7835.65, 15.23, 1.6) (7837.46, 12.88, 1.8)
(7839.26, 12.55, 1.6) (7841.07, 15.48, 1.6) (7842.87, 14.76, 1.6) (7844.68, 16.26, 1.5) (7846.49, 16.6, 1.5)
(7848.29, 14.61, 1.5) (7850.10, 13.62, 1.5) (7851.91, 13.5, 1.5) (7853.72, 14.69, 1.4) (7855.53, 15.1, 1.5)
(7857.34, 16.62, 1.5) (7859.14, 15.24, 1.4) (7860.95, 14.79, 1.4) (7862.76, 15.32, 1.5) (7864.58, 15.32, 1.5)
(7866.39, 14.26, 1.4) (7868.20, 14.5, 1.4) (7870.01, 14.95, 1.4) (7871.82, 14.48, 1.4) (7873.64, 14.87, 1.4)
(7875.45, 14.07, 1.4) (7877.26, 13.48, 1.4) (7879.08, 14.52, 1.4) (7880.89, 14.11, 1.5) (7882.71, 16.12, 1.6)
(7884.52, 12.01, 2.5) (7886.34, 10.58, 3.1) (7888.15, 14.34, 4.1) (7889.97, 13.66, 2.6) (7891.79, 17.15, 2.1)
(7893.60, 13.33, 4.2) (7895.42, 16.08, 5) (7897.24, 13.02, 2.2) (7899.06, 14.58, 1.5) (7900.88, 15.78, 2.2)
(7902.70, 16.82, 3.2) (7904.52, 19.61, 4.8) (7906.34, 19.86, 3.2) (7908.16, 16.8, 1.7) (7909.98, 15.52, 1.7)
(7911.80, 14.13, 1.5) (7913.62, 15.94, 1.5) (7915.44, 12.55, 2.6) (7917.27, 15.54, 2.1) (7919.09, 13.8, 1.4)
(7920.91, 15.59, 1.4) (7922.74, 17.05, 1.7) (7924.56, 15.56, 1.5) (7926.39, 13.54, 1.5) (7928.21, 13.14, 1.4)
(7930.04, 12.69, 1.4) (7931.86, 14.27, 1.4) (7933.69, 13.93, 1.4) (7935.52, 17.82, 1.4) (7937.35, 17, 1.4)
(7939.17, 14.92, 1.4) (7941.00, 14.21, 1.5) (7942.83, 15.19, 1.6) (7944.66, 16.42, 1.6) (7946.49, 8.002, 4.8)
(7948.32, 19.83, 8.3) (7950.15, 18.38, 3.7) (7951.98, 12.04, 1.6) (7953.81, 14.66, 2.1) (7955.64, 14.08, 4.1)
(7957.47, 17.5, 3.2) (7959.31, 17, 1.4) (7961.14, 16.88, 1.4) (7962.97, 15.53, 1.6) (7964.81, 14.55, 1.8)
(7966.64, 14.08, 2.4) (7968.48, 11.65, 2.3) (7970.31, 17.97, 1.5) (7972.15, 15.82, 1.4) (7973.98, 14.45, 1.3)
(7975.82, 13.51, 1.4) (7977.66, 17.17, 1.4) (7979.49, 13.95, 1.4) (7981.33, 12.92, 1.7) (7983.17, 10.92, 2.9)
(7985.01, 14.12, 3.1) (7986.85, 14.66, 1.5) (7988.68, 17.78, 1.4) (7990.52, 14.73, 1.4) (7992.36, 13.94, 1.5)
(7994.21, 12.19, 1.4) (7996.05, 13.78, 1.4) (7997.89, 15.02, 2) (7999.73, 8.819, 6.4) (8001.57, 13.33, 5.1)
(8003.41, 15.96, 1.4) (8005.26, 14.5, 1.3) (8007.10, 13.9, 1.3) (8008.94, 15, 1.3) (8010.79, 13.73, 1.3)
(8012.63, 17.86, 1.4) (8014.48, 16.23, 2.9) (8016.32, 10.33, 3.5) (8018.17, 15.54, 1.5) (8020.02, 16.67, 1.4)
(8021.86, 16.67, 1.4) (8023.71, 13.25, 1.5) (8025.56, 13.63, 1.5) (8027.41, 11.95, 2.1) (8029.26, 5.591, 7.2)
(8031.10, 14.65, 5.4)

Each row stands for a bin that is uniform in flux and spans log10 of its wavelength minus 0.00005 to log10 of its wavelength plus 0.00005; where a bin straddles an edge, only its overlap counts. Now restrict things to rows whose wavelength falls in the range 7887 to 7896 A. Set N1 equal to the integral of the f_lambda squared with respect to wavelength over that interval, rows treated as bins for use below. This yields 1983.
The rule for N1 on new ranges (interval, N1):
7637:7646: 1430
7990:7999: 1724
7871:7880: 1837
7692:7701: 2311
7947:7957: 2523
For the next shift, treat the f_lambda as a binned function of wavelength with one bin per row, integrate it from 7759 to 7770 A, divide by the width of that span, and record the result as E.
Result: 16.1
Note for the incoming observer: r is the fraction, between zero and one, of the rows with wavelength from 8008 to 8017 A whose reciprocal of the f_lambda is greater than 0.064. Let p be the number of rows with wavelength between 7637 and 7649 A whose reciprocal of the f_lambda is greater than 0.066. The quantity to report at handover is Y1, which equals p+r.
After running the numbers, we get 6.6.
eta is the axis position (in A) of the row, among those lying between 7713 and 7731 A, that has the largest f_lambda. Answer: 7717.48 A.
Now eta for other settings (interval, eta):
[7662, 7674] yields 7673.18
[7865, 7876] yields 7870.01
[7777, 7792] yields 7788.88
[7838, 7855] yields 7846.49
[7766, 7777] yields 7772.76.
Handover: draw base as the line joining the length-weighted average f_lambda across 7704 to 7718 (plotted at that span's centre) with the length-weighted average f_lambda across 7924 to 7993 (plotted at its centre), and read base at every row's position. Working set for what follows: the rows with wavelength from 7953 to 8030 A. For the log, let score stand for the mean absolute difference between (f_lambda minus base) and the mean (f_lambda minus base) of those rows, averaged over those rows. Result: 1.75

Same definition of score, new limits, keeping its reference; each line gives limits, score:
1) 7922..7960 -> 1.97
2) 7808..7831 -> 0.89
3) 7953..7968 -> 1.19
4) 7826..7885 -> 0.99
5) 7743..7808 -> 1.12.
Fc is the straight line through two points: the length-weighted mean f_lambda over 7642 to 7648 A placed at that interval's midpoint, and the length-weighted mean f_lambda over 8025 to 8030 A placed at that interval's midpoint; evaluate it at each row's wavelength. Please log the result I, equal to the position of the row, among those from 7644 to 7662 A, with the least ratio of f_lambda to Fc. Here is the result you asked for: 7644.96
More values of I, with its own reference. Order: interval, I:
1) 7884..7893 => 7886.34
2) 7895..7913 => 7897.24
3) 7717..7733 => 7728.15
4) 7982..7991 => 7983.17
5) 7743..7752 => 7749.53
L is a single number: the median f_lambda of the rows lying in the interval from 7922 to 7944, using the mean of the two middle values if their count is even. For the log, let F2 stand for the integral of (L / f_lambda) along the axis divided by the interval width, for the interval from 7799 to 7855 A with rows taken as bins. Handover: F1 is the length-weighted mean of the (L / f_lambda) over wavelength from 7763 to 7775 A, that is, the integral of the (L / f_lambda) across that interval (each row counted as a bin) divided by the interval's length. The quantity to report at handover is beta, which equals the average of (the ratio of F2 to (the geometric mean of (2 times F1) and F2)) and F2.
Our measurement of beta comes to 0.86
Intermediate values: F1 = 0.94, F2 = 1.00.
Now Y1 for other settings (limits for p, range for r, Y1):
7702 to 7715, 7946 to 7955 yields 2.6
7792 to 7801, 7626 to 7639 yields 2.6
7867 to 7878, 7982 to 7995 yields 6.9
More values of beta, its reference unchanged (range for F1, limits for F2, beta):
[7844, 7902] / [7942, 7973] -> 0.85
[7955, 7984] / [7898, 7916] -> 0.80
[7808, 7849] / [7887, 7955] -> 0.85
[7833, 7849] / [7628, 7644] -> 0.92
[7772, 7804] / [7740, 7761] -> 0.83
